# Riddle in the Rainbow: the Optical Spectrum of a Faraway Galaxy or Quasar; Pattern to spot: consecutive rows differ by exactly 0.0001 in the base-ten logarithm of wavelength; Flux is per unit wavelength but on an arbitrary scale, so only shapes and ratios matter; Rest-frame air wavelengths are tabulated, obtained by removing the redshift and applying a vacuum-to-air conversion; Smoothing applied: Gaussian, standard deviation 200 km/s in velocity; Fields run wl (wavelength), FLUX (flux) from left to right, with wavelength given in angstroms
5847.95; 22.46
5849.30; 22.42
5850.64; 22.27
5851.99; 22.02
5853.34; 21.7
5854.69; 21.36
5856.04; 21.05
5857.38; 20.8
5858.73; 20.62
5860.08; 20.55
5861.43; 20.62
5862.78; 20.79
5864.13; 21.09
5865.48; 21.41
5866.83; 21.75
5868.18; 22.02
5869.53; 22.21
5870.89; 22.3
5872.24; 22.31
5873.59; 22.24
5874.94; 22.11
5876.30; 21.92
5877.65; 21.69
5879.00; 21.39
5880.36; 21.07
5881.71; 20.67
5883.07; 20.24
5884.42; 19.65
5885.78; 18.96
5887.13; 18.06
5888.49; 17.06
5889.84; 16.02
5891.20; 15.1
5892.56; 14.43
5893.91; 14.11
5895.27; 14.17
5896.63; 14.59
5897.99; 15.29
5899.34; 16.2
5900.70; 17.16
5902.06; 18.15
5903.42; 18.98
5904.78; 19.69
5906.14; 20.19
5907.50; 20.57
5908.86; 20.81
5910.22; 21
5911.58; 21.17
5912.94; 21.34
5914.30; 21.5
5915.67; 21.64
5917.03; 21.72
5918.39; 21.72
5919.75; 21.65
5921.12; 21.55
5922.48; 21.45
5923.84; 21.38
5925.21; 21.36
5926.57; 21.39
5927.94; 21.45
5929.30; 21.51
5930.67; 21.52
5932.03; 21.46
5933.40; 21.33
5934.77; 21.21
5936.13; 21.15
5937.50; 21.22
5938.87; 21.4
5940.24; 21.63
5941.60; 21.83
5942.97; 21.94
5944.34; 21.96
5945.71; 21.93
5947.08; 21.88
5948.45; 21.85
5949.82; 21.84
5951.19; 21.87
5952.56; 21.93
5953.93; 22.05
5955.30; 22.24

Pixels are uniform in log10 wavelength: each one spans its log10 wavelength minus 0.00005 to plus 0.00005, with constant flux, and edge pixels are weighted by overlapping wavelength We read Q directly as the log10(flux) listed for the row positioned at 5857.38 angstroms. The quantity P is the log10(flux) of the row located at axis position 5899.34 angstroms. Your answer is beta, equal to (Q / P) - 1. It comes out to 0.090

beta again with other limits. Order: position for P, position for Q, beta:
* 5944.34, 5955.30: 0.004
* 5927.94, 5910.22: -0.007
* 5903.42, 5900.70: -0.034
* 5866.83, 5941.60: 0.001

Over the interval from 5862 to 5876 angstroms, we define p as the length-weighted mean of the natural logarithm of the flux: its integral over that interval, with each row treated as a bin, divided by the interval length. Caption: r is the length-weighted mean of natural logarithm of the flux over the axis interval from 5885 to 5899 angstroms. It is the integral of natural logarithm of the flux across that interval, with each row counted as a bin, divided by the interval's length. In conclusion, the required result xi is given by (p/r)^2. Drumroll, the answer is 1.25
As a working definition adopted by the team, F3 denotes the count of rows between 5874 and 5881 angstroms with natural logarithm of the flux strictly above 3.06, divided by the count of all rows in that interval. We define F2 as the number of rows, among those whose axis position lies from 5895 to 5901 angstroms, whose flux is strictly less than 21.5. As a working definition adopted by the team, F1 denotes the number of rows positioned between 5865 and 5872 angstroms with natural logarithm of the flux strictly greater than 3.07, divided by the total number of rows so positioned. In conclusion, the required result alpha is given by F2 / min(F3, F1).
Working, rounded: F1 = 0.80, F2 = 5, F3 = 0.8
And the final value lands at 6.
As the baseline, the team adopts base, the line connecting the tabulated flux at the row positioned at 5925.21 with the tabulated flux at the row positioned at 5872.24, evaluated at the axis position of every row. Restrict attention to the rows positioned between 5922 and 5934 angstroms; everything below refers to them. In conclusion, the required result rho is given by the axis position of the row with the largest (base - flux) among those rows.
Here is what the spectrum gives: 5923.84 angstroms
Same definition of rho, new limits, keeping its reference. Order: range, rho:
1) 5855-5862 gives 5860.08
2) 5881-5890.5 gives 5889.84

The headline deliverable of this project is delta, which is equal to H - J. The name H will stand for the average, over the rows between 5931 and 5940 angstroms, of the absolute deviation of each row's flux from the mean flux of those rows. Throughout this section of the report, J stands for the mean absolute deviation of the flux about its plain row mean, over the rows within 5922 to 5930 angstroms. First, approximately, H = 0.1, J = 0.05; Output 0.1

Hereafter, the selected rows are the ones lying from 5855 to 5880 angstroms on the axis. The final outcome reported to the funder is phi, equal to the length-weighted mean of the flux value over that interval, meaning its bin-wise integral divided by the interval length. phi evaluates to 21.5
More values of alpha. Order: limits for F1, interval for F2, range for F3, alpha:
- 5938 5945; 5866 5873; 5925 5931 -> 0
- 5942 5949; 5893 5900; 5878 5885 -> 25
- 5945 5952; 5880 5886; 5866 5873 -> 5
